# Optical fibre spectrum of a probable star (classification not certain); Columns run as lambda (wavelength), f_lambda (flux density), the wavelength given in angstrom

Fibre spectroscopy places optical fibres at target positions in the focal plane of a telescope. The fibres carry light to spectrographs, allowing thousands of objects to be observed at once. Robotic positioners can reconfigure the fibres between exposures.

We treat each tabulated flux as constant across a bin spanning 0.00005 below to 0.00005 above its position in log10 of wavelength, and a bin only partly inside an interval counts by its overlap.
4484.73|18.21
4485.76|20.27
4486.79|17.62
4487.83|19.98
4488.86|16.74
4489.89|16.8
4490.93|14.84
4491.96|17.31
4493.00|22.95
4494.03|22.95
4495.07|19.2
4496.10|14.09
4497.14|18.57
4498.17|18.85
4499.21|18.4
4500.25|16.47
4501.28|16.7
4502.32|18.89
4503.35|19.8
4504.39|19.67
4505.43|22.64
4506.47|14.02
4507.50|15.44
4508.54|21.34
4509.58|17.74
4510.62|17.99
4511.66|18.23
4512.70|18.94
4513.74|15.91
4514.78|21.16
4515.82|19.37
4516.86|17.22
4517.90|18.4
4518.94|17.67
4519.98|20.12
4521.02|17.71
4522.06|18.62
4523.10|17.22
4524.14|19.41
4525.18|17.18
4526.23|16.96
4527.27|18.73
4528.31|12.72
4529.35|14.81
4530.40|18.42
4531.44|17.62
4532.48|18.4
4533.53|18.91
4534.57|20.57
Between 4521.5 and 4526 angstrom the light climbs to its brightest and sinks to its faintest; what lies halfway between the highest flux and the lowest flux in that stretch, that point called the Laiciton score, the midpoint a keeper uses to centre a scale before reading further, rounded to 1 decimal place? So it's 18.3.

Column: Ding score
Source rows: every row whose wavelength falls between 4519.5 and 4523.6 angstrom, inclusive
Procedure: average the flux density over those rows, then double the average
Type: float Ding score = 36.8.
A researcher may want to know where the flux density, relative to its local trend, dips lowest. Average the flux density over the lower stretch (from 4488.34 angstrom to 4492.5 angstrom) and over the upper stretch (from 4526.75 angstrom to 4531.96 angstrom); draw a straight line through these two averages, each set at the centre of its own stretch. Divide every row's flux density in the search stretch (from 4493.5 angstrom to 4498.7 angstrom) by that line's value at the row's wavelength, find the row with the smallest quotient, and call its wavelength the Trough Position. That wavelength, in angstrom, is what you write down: 4496.10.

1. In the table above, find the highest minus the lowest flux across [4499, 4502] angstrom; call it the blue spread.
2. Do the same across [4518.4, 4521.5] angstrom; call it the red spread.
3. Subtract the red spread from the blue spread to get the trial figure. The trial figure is -1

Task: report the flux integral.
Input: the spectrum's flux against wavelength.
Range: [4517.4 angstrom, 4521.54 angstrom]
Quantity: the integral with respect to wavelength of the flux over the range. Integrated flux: 77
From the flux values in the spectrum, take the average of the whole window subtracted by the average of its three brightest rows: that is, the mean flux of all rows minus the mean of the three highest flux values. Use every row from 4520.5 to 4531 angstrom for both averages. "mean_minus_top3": -1.74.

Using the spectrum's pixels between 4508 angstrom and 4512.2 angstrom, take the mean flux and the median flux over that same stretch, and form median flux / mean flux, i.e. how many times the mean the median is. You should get 0.96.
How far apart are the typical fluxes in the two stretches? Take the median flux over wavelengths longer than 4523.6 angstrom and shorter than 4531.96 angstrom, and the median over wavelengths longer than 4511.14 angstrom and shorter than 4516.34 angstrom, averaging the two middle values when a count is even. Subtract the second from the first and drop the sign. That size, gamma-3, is 1.5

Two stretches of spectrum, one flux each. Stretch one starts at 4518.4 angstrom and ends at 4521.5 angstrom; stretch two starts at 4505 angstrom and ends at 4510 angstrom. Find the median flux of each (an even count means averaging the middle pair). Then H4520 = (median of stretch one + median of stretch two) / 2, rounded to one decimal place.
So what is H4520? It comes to 17.7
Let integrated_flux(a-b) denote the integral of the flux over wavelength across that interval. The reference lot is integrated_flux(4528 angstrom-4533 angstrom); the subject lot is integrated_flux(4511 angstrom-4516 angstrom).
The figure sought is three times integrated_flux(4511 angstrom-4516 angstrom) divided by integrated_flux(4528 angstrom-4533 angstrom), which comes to 3.4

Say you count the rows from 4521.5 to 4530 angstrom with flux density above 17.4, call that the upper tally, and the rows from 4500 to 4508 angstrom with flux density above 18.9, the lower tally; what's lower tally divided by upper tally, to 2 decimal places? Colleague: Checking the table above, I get 1.00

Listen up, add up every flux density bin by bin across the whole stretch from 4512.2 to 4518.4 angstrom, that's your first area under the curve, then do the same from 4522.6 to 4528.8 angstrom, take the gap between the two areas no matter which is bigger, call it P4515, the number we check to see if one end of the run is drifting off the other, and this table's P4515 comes 8.9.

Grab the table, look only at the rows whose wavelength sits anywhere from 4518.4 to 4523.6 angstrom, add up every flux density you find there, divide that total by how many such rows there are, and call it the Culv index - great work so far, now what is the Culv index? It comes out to 18.3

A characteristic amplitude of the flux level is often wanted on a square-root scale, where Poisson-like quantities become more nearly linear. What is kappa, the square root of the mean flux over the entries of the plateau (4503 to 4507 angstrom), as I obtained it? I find 4.36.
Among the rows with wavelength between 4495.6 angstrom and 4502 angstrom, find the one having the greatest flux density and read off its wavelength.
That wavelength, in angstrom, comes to 4498.17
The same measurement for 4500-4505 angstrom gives 4503.35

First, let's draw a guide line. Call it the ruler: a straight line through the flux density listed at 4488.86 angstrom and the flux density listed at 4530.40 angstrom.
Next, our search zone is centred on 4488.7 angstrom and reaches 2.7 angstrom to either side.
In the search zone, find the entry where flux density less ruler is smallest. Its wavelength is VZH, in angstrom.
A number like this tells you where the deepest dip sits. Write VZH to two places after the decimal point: 4490.93 angstrom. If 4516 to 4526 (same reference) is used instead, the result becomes 4525.18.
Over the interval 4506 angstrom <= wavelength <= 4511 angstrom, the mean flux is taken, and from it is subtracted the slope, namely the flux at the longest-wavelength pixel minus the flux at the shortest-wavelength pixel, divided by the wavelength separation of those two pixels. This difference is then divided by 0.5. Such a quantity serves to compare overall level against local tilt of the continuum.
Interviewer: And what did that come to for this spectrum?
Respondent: 32.7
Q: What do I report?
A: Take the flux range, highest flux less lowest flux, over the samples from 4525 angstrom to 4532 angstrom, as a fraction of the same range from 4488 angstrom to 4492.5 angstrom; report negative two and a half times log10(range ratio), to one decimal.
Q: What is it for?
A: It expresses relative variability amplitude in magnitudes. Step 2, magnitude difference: -1.0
